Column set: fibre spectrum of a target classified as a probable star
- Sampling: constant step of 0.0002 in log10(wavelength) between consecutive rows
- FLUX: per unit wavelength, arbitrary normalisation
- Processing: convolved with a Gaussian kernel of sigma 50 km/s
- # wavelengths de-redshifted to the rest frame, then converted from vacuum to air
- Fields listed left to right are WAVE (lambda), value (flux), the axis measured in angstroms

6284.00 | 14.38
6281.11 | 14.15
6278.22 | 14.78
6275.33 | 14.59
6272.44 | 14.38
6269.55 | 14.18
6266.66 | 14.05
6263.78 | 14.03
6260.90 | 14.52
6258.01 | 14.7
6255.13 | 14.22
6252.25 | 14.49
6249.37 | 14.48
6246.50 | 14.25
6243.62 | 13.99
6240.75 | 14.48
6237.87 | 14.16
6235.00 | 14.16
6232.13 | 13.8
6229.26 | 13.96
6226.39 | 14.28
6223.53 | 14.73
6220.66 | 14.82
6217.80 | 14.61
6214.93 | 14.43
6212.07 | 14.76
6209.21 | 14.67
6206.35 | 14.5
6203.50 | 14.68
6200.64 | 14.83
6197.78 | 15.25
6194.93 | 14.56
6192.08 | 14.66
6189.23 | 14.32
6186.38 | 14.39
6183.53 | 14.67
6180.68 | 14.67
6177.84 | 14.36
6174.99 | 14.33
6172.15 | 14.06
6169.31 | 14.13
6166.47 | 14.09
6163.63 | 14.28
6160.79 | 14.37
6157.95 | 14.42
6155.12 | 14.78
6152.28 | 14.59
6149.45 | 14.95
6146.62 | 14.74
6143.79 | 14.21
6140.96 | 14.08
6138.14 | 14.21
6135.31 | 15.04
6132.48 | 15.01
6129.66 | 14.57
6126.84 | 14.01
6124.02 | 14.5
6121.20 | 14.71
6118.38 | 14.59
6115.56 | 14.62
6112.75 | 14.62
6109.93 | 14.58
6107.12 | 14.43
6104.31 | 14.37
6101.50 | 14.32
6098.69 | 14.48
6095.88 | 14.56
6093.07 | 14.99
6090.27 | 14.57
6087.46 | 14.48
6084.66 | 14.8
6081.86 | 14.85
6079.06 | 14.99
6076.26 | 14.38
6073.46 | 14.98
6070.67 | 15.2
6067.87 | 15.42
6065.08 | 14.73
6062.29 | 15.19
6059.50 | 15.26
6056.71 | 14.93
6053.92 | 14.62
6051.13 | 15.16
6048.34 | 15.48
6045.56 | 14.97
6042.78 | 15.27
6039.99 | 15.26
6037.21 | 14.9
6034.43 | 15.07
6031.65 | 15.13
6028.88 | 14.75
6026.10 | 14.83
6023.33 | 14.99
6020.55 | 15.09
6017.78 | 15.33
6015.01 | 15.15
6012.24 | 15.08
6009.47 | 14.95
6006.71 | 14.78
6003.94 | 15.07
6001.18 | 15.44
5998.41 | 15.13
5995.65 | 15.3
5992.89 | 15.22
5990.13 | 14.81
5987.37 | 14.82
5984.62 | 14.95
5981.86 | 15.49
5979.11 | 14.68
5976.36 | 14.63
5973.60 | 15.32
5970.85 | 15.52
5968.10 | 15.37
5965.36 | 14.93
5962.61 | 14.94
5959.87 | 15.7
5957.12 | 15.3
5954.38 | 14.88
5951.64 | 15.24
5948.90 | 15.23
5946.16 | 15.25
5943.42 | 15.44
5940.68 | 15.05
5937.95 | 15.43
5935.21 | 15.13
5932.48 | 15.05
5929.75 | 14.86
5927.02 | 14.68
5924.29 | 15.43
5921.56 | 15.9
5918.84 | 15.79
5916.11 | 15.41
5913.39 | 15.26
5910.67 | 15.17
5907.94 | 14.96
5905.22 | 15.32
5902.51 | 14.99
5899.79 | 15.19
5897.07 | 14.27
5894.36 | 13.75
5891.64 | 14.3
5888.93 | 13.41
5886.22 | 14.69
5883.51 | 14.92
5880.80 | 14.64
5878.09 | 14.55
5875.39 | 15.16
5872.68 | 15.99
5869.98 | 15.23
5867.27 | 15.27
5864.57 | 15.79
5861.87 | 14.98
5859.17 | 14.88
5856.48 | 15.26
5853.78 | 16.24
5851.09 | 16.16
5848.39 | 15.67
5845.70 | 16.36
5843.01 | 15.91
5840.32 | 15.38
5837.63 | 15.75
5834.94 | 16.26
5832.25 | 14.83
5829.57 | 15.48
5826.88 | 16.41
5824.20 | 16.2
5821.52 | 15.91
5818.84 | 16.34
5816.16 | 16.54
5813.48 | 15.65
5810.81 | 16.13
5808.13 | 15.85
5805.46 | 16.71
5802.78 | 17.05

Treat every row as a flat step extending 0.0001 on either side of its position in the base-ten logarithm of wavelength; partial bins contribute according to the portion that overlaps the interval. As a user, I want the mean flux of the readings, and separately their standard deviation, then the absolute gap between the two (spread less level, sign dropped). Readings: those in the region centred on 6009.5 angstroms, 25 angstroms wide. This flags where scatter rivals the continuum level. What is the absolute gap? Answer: 14.9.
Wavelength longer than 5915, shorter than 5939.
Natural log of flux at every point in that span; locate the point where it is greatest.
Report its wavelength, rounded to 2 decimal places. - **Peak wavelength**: 5921.56 angstroms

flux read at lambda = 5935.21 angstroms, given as 15.13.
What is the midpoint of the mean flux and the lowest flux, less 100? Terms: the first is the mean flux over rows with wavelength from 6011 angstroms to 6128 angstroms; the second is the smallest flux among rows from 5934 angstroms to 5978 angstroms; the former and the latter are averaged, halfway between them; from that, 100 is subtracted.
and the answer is -85.3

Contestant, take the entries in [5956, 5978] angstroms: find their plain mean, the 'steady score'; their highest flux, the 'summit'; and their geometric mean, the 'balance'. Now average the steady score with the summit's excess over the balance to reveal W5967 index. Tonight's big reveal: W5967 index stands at 7.85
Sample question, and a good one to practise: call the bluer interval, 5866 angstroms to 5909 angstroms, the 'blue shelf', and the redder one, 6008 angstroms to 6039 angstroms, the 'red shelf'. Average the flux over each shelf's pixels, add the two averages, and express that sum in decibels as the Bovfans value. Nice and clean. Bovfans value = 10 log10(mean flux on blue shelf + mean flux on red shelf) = 14.74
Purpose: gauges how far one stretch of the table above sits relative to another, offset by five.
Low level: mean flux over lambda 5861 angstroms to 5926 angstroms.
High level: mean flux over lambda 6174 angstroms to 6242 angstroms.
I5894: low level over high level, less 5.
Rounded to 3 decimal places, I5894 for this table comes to -3.965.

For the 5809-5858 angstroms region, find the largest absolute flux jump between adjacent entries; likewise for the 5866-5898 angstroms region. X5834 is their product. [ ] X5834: 1.8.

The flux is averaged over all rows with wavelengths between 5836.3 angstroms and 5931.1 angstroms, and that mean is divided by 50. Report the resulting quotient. 0.304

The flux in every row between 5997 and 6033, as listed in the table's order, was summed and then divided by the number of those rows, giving 15.1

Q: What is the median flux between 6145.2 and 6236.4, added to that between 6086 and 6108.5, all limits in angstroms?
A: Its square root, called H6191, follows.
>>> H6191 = 5.39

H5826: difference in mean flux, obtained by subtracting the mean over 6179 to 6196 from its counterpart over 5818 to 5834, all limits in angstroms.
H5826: 1.3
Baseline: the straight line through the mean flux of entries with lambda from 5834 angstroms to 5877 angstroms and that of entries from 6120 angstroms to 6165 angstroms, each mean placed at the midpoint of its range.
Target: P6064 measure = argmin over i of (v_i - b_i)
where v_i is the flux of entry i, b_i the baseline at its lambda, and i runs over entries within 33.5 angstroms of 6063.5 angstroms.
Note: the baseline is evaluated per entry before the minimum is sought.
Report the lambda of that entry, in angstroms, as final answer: 6076.26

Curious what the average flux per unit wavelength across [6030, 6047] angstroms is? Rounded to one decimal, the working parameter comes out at 15.1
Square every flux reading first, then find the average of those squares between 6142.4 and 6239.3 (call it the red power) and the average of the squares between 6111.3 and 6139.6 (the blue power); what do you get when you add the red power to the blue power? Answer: 423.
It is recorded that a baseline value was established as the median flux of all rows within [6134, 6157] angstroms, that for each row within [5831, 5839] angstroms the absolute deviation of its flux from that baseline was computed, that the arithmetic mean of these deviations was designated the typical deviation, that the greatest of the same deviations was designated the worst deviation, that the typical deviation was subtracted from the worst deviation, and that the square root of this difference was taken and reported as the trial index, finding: 0.80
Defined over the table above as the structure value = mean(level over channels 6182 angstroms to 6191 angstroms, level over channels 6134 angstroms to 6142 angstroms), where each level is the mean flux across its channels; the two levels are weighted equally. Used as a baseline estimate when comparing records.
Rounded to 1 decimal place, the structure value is 14.5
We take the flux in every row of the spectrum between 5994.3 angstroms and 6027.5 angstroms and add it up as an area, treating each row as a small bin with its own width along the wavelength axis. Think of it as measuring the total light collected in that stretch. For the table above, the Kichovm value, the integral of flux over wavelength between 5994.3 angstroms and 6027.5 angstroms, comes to 501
